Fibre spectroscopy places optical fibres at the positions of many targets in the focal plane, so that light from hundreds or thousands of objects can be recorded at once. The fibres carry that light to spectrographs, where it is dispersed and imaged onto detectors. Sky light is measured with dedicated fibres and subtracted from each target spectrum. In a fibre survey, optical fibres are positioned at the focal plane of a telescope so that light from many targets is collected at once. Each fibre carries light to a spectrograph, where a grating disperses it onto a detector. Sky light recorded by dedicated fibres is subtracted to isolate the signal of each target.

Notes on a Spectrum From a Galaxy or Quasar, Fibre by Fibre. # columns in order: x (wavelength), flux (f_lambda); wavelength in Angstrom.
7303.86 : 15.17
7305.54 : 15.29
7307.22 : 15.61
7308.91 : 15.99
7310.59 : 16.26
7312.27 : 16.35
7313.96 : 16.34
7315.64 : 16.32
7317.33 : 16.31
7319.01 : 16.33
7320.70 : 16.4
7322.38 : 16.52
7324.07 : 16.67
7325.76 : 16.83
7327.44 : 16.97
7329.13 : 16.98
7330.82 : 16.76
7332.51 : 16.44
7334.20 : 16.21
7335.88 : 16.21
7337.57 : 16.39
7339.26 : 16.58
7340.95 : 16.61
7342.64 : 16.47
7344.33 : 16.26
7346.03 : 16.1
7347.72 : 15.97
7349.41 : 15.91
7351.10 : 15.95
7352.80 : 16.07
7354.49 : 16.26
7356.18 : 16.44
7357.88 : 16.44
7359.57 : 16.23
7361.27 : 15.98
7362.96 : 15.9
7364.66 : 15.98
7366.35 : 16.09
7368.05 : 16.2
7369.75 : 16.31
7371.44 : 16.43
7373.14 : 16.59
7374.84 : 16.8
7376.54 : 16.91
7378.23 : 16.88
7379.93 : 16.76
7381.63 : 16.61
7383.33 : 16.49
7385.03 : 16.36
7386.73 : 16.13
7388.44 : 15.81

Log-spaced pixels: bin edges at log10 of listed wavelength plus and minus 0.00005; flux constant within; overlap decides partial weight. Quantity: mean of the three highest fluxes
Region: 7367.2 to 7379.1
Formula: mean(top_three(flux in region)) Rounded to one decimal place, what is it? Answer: 16.9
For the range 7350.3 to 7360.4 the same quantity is 16.4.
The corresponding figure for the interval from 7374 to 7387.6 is 16.9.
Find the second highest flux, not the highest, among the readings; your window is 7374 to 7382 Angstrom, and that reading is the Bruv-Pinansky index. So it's 16.88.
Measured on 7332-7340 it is 16.44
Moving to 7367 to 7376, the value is 16.59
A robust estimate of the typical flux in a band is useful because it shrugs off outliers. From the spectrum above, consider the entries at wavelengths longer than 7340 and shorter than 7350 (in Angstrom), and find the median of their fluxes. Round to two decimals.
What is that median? 16.18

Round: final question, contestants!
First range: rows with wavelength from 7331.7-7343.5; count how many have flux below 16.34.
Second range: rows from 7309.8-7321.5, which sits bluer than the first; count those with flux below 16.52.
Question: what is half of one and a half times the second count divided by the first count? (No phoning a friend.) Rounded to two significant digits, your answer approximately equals 2.6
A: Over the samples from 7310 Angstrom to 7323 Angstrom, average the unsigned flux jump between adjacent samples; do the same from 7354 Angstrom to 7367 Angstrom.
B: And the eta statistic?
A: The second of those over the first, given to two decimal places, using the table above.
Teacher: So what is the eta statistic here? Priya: 2.68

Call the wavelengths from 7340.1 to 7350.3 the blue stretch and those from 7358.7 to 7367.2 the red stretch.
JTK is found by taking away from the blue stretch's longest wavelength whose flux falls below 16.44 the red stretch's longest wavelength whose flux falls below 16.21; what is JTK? -16.9 Angstrom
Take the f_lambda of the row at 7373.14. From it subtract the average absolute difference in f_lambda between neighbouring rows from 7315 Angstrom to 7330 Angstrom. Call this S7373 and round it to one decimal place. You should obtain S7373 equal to 16.5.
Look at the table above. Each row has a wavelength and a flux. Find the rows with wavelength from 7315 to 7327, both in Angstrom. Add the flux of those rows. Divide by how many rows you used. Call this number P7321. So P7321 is 16.5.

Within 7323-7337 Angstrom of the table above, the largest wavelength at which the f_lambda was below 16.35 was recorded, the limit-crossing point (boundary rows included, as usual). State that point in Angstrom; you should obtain 7335.88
